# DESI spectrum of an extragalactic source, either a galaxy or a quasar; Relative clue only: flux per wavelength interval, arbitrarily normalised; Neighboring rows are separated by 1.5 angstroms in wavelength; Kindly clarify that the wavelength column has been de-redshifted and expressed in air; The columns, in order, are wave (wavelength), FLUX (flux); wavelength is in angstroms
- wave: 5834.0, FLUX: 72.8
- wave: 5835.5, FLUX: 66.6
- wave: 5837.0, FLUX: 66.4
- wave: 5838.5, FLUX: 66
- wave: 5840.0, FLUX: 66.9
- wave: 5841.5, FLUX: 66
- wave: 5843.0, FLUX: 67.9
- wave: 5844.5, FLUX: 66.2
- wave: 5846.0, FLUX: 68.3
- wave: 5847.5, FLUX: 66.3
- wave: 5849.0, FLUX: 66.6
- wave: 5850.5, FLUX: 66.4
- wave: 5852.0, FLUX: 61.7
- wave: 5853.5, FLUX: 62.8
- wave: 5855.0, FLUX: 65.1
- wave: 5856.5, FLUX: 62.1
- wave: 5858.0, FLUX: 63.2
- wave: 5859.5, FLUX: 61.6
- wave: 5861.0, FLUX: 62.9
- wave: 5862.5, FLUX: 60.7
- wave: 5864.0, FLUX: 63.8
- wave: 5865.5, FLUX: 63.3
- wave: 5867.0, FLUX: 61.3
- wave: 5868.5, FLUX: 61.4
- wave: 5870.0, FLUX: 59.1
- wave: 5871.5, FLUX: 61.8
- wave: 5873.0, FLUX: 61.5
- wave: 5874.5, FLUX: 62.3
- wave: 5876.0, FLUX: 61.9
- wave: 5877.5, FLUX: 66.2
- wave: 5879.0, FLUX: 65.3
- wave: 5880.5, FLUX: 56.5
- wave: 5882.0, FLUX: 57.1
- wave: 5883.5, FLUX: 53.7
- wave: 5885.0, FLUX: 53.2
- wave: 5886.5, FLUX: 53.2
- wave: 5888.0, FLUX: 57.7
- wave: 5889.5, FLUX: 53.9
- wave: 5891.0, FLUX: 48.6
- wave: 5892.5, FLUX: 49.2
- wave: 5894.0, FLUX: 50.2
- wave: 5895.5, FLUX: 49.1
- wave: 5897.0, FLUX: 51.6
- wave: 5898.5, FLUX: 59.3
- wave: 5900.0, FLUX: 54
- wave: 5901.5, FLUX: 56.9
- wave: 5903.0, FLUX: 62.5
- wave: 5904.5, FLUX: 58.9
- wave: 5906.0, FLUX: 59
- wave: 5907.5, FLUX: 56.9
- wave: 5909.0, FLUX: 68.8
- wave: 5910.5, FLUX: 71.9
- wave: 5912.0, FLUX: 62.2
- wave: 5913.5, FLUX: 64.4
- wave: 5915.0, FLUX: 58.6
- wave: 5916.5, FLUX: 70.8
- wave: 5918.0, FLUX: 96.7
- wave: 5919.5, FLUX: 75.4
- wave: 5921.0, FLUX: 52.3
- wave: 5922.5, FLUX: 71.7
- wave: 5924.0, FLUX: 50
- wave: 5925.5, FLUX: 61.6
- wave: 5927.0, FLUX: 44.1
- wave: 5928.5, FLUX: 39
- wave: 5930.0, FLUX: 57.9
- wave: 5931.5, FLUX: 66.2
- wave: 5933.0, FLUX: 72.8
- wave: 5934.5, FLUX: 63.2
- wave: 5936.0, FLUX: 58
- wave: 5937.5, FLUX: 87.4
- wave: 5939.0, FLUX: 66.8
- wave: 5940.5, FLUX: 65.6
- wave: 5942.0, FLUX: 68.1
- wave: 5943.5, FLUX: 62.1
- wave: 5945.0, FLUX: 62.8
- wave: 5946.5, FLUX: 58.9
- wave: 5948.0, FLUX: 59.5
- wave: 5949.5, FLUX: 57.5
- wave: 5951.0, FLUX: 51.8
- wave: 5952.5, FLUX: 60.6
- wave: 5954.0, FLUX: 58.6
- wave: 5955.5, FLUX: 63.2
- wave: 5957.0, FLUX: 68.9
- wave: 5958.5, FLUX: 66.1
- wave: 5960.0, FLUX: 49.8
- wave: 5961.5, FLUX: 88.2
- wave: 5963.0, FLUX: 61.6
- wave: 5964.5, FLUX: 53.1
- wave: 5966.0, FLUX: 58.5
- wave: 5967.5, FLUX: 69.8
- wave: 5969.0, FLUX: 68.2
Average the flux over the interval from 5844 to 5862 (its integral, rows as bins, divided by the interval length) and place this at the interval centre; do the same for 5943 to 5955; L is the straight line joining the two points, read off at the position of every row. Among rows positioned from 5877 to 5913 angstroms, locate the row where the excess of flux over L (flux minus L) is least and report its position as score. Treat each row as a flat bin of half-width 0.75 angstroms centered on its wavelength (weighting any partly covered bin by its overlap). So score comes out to 5891.0 angstroms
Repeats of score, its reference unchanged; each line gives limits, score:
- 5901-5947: 5928.5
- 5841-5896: 5891.0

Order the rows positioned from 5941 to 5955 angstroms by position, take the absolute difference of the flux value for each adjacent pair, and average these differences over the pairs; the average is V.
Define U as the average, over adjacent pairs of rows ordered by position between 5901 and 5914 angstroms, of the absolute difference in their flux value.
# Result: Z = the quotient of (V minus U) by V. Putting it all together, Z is -0.3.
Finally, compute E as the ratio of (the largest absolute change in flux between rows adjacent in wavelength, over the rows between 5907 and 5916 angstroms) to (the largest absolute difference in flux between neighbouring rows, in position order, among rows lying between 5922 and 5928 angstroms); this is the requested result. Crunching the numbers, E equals 0.5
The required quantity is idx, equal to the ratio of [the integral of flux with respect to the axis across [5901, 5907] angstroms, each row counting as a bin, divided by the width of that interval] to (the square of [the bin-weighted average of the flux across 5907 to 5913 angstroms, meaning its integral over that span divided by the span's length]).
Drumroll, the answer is 0.0139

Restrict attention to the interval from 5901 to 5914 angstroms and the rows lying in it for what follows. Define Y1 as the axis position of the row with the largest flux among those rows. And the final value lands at 5910.5 angstroms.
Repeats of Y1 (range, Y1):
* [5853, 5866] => 5855.0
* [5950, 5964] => 5961.5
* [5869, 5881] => 5877.5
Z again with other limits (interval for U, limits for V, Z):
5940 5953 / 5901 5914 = 0.2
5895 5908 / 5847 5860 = -1.1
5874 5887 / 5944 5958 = 0.4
